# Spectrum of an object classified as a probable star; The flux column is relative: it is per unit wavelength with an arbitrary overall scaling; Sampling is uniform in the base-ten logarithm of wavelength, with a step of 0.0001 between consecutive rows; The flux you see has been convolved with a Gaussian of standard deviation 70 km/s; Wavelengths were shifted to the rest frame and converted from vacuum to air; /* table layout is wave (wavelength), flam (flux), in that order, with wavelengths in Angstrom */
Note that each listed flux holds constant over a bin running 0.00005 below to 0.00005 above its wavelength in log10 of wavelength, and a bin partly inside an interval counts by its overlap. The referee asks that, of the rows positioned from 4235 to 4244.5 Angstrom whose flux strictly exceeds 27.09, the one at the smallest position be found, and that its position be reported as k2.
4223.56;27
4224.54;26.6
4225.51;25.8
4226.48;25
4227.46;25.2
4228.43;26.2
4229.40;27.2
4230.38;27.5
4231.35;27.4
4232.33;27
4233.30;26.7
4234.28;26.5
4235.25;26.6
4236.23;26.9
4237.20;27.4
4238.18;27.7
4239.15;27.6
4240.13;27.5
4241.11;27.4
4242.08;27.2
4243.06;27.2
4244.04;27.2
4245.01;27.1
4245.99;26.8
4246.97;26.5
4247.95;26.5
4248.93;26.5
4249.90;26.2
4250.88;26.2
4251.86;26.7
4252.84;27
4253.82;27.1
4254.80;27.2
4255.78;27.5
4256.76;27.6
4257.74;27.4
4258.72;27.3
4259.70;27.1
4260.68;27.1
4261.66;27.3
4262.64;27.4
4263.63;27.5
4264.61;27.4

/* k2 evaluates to 4237.20 Angstrom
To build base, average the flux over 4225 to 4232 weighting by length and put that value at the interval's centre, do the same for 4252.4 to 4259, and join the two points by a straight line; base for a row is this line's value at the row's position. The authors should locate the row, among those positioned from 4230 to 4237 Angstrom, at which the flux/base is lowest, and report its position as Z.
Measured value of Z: 4234.28 Angstrom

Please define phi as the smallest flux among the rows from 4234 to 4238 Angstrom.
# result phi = 26.5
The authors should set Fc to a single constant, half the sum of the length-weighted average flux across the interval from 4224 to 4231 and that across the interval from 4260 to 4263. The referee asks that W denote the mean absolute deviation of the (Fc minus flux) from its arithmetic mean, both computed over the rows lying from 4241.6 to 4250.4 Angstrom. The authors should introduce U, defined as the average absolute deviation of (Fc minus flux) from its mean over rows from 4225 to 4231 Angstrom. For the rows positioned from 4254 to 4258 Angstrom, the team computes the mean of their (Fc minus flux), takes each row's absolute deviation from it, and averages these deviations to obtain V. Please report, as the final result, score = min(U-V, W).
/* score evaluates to 0.3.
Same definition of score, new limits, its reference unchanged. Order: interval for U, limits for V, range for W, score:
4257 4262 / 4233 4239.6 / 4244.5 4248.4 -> -0.3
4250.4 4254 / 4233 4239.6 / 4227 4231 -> -0.1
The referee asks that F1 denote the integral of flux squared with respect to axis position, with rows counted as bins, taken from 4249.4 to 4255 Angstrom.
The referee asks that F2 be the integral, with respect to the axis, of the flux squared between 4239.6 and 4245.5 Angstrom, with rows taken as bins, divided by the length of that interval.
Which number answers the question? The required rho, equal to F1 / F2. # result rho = 5.38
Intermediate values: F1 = 3999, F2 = 744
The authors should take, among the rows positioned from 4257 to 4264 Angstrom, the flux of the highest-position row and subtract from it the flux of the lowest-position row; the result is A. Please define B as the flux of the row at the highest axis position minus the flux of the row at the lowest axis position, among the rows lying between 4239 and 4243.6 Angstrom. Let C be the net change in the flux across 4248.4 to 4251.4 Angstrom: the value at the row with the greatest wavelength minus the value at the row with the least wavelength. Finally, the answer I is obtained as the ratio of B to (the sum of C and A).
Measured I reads 2.0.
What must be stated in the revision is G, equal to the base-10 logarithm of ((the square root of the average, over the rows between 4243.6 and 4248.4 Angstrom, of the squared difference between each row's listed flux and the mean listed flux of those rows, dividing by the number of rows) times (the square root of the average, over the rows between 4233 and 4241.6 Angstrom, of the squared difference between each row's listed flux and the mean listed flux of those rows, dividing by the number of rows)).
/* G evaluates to -0.9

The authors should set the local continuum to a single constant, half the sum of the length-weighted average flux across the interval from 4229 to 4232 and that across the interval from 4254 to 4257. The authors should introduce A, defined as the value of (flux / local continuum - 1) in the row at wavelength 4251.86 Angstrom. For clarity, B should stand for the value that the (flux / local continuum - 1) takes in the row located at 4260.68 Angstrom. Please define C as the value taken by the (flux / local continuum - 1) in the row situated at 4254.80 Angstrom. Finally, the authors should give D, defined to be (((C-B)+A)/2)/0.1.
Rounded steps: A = -0.023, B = -0.008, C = -0.005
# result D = -0.10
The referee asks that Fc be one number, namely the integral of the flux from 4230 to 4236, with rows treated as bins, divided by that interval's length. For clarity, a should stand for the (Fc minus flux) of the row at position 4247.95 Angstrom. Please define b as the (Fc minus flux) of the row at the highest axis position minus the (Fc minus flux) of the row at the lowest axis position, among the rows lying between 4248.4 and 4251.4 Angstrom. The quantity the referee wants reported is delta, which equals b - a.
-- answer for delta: -0.1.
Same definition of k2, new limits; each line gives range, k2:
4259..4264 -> 4259.70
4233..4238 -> 4237.20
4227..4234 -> 4229.40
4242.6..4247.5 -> 4243.06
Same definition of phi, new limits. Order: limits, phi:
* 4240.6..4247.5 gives 26.5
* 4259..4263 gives 27.1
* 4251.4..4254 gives 26.7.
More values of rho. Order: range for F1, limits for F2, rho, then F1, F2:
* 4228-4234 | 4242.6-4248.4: 6.05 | 4369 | 723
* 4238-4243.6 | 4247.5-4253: 5.99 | 4209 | 702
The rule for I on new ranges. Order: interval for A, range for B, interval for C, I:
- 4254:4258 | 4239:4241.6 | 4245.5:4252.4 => -2.0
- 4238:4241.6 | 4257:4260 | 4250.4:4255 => -0.4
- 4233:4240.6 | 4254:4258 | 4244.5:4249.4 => 1.0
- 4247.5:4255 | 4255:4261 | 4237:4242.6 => -0.8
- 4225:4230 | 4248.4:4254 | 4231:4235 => 1.2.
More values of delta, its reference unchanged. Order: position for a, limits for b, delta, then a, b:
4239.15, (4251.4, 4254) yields 0.3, -0.67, -0.40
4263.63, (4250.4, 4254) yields -0.3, -0.57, -0.90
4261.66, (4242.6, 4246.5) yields 0.8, -0.37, 0.40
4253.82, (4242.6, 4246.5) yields 0.6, -0.17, 0.40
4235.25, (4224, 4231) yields -1.2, 0.33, -0.90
